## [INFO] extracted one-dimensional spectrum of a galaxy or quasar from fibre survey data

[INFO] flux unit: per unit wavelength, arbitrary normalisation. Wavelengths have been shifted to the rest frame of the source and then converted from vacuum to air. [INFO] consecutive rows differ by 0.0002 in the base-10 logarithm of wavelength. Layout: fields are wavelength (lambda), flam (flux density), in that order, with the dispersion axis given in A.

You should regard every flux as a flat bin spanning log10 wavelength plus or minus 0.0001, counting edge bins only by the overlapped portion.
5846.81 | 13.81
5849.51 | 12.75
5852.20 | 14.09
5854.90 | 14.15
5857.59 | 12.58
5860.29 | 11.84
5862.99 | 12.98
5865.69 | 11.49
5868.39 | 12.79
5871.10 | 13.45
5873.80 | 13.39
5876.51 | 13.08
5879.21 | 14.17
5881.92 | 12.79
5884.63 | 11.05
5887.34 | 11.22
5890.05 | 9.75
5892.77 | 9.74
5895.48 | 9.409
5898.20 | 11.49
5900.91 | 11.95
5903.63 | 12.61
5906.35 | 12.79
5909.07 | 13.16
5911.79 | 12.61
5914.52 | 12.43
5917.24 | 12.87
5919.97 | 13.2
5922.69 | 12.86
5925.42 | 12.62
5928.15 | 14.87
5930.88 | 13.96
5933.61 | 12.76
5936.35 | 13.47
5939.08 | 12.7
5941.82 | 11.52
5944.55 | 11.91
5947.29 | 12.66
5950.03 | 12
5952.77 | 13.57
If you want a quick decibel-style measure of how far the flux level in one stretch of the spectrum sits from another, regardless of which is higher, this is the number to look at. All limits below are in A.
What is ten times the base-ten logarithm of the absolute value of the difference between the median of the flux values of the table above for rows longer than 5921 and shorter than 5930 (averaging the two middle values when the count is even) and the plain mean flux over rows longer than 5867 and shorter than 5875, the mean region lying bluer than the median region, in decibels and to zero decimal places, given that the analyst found -5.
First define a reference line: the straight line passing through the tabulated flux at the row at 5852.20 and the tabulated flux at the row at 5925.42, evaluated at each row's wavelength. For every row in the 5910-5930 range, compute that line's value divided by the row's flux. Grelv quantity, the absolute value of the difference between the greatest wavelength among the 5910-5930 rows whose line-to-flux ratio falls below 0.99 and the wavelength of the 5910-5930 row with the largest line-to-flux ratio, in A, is 13.6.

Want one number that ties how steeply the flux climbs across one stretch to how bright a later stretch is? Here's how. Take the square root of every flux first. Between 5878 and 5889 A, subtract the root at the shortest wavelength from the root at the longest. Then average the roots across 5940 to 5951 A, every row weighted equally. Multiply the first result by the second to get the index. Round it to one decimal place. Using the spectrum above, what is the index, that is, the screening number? -1.4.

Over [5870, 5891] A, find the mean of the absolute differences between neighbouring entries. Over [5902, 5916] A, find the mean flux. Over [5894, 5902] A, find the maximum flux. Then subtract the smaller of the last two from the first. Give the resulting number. -11.06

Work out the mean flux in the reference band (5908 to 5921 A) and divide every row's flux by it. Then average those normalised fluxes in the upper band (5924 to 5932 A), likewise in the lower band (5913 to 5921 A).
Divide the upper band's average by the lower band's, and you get 1.08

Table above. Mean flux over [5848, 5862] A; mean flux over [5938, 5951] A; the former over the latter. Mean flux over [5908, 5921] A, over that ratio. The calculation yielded 11.9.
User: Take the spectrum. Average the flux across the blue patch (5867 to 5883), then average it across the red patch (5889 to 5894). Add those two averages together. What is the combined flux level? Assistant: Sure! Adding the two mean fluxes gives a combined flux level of 23.0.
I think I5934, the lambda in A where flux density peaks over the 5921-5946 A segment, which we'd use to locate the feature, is 5928.15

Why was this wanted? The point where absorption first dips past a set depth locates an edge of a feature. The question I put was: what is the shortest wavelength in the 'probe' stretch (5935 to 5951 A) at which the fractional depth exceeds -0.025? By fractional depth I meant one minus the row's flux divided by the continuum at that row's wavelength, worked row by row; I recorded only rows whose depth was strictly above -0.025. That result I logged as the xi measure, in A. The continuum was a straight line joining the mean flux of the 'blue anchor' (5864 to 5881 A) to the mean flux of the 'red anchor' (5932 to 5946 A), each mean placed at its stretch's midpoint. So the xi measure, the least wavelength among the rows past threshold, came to 5939.08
